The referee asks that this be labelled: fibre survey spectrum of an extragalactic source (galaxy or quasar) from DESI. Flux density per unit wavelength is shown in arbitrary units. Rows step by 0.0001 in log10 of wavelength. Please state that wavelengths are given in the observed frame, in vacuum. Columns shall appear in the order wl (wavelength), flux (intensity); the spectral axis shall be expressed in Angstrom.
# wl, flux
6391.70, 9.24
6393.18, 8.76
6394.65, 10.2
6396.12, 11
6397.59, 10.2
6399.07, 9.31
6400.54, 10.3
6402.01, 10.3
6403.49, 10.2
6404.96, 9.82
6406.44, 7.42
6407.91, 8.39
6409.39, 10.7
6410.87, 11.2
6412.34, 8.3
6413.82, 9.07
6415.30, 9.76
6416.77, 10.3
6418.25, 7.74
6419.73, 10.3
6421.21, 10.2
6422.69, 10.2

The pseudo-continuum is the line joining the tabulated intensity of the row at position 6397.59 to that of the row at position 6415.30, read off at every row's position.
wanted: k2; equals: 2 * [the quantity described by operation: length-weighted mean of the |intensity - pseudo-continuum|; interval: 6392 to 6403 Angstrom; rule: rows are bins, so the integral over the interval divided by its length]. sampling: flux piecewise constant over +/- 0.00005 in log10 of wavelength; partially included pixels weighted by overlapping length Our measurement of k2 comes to 1.06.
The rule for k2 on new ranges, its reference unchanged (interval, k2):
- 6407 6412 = 2.60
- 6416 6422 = 1.86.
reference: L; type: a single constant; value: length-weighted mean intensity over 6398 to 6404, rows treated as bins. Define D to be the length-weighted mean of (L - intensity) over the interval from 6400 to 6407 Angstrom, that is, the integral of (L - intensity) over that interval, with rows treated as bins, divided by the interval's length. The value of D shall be 0.38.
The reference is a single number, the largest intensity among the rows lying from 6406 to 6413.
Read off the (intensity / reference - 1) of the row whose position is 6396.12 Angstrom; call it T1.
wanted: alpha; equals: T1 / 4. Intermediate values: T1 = -0.018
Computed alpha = -0.0045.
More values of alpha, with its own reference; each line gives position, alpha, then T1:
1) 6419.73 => -0.0201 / -0.080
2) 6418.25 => -0.0772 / -0.309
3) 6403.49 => -0.0223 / -0.089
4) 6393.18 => -0.0545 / -0.218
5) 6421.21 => -0.0223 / -0.089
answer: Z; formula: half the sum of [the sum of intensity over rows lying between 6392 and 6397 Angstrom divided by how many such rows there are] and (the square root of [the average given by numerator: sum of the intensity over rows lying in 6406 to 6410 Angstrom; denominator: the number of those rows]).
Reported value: 6.48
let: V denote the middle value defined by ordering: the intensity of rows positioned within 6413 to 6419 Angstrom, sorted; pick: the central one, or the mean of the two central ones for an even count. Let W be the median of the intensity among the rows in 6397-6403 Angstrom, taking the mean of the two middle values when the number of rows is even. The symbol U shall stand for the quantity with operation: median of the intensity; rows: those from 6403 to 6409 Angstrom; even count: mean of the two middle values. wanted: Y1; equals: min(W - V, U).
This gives 0.8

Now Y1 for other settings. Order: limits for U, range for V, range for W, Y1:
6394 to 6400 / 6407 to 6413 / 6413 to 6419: -0.1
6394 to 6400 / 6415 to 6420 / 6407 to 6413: -0.5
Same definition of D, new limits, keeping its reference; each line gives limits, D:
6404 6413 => 0.69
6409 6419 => 0.48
